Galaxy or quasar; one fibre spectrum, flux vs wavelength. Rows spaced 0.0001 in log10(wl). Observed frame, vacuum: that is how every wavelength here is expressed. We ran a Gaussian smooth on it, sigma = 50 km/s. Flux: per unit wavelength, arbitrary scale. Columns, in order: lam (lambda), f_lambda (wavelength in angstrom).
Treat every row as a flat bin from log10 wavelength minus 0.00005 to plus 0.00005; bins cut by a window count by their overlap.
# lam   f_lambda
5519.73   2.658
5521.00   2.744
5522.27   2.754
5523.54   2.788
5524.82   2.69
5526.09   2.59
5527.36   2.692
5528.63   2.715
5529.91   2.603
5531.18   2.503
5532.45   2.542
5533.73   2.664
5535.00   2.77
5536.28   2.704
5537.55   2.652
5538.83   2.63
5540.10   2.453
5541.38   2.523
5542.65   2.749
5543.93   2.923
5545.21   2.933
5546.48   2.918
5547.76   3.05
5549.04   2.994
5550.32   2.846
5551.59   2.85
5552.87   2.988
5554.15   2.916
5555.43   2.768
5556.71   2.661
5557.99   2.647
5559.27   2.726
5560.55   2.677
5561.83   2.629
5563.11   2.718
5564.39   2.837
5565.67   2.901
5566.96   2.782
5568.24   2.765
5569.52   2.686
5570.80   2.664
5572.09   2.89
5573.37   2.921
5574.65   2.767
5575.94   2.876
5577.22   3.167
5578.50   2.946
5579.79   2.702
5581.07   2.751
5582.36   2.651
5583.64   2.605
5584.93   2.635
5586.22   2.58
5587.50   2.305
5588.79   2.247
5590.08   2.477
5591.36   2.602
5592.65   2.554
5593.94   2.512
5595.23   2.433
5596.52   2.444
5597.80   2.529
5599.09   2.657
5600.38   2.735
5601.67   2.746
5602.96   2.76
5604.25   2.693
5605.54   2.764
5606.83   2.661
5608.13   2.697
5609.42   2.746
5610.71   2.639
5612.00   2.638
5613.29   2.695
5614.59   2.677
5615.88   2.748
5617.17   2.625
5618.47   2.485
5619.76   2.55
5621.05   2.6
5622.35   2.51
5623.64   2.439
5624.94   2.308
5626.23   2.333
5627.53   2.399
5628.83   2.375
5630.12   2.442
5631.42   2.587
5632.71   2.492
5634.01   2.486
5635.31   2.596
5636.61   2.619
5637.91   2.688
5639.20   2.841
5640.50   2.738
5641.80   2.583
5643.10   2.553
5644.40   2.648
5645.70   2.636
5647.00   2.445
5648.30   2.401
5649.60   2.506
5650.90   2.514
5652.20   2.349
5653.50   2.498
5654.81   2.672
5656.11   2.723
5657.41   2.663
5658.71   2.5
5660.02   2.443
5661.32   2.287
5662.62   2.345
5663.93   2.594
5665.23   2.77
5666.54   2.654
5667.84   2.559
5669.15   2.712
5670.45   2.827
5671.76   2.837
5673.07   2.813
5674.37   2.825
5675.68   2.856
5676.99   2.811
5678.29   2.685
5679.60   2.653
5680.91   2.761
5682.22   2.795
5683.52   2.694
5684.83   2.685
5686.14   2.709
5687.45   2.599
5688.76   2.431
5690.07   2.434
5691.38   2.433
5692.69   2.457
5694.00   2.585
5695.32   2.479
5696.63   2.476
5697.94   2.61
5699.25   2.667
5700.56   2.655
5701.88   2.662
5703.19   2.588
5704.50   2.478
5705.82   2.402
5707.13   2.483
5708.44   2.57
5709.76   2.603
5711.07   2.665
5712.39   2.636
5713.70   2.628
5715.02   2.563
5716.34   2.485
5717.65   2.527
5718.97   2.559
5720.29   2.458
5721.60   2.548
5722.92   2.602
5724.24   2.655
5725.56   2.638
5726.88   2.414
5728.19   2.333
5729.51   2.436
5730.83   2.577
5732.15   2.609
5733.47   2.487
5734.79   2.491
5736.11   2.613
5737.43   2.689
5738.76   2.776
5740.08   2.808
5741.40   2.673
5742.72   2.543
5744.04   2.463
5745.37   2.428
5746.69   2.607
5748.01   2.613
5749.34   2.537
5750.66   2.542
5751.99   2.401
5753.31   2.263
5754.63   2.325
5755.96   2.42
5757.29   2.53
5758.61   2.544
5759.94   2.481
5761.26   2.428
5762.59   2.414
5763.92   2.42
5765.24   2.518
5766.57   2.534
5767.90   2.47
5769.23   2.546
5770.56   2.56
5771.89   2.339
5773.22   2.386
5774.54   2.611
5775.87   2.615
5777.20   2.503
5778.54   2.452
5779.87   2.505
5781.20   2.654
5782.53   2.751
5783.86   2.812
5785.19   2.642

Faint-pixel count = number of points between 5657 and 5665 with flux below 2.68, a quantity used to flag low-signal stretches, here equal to 6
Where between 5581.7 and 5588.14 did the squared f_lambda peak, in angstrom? 5582.36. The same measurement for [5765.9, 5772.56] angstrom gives 5770.56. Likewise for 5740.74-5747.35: 5741.40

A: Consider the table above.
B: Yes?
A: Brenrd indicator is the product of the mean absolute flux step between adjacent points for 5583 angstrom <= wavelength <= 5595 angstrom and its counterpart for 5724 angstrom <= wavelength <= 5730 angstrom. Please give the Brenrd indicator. 0.0115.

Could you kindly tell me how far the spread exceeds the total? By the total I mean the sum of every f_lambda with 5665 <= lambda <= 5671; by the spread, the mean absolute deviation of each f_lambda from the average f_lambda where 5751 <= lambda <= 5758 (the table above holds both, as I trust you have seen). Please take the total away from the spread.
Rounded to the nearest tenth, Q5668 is -13.4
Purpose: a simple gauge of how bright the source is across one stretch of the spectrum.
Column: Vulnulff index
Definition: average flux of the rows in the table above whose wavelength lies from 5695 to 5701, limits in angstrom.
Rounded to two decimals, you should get 2.58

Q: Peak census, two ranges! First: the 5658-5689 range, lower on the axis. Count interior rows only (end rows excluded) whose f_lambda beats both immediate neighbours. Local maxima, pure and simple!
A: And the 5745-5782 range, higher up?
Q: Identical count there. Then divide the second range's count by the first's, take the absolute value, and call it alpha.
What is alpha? 1.2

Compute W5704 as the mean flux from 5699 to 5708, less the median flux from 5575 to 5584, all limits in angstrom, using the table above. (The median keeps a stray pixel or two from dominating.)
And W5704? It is -0.19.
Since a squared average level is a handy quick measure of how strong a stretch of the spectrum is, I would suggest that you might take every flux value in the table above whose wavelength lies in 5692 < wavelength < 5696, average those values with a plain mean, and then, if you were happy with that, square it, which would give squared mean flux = 6.3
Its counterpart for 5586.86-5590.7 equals 5.5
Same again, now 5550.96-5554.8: 8.5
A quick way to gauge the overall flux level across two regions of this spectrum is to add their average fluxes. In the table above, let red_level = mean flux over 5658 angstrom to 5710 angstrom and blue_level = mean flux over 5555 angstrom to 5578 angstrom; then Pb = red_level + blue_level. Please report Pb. 5.4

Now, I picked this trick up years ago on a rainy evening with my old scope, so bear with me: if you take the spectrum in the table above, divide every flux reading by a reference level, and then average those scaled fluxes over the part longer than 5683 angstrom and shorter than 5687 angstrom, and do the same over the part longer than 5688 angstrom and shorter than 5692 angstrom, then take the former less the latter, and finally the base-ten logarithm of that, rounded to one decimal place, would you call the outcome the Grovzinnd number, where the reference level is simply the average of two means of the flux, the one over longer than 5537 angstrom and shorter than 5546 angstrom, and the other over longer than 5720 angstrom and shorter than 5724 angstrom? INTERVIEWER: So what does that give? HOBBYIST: -1.0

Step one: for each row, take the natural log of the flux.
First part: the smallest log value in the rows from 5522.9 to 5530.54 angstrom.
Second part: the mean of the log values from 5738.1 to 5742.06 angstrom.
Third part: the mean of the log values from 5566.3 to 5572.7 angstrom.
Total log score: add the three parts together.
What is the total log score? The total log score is 2.98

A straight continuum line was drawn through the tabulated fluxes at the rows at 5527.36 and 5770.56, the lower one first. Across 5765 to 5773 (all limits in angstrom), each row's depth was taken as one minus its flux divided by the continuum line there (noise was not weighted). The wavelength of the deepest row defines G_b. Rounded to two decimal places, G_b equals 5771.89 angstrom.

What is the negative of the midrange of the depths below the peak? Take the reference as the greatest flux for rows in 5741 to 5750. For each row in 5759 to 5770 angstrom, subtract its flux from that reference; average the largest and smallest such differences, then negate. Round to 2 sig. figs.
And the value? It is -0.19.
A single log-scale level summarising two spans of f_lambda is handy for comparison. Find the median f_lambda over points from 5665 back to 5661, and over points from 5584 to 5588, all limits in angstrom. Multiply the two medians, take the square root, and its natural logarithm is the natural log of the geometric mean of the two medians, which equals 0.90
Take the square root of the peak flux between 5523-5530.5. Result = 1.67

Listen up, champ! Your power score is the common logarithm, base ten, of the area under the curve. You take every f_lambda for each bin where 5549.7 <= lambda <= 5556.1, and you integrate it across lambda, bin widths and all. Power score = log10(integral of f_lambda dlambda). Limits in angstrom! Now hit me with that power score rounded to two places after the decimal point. 1.26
